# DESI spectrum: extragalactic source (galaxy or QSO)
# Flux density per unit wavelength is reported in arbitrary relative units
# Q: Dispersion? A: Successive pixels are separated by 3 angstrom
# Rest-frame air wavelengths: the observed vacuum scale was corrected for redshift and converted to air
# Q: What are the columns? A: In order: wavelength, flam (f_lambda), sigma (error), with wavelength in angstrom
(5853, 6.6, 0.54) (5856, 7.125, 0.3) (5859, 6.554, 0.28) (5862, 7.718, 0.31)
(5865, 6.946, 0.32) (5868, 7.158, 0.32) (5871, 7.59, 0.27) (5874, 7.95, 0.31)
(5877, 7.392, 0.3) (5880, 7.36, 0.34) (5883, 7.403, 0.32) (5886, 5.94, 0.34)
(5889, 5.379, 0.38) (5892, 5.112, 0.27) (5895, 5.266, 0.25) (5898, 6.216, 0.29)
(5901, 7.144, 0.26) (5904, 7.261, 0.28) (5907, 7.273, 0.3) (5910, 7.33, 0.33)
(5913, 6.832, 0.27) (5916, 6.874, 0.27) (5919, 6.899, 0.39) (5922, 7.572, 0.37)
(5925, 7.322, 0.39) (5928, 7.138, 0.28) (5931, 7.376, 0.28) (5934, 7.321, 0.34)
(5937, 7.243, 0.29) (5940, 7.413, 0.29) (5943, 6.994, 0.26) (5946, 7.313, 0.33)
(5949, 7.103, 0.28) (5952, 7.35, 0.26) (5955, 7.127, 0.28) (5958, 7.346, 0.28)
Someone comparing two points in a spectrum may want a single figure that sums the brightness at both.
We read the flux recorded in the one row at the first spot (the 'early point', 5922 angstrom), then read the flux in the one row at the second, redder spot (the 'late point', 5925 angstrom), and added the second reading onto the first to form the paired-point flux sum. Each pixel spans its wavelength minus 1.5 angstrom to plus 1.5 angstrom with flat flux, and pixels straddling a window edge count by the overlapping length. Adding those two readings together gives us 14.9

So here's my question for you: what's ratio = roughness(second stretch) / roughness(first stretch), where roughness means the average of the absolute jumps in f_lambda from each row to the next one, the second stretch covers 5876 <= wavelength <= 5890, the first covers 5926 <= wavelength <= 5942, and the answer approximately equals 3.9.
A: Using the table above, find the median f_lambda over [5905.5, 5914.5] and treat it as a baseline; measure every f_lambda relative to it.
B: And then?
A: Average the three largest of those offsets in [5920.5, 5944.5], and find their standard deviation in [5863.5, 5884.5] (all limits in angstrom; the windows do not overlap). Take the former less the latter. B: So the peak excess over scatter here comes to -0.1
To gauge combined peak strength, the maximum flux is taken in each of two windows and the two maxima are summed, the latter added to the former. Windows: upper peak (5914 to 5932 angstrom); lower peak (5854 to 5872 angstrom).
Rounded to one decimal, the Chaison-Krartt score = 15.3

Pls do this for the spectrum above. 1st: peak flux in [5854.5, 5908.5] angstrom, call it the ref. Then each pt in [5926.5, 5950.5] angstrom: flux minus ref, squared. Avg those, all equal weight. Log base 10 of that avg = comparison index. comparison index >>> -0.279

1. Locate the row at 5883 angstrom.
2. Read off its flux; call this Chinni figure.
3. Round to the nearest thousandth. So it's 7.403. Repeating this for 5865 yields 6.946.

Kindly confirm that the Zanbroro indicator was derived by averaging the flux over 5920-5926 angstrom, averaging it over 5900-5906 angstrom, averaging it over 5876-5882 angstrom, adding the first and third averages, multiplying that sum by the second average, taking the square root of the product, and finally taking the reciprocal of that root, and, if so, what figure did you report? 0.097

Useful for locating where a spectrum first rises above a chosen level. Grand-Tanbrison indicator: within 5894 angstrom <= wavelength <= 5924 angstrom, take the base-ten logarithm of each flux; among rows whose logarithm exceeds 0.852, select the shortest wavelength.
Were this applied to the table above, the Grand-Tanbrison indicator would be 5901 angstrom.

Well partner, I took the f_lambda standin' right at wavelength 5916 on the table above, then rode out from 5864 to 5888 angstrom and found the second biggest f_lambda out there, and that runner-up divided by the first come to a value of 1.10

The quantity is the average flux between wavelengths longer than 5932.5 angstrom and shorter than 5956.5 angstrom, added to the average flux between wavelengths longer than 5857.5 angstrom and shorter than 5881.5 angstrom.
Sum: 14.6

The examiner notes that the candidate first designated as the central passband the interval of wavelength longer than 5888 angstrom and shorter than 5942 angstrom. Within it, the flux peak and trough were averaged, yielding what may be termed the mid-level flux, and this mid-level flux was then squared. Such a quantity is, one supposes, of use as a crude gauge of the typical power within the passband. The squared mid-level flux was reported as 40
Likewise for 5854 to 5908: 43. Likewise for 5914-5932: 52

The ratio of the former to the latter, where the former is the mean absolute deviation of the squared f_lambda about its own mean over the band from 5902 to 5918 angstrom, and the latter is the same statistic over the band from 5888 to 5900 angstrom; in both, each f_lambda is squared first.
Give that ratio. 0.71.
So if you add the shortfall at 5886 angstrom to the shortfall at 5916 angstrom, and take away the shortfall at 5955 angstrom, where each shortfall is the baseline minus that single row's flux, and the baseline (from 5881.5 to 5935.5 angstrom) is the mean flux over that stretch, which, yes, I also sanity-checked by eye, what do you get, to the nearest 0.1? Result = 1.1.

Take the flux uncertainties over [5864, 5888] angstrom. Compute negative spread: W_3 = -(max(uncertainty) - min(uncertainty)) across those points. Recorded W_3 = -0.070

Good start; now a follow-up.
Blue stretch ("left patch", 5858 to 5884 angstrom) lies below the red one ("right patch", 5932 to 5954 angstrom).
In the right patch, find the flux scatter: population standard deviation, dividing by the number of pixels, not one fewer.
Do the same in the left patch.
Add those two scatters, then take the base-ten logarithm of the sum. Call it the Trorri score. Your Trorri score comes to -0.28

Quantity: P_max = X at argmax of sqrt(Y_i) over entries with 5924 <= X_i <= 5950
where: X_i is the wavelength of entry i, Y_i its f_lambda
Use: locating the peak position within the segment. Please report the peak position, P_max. 5940 angstrom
